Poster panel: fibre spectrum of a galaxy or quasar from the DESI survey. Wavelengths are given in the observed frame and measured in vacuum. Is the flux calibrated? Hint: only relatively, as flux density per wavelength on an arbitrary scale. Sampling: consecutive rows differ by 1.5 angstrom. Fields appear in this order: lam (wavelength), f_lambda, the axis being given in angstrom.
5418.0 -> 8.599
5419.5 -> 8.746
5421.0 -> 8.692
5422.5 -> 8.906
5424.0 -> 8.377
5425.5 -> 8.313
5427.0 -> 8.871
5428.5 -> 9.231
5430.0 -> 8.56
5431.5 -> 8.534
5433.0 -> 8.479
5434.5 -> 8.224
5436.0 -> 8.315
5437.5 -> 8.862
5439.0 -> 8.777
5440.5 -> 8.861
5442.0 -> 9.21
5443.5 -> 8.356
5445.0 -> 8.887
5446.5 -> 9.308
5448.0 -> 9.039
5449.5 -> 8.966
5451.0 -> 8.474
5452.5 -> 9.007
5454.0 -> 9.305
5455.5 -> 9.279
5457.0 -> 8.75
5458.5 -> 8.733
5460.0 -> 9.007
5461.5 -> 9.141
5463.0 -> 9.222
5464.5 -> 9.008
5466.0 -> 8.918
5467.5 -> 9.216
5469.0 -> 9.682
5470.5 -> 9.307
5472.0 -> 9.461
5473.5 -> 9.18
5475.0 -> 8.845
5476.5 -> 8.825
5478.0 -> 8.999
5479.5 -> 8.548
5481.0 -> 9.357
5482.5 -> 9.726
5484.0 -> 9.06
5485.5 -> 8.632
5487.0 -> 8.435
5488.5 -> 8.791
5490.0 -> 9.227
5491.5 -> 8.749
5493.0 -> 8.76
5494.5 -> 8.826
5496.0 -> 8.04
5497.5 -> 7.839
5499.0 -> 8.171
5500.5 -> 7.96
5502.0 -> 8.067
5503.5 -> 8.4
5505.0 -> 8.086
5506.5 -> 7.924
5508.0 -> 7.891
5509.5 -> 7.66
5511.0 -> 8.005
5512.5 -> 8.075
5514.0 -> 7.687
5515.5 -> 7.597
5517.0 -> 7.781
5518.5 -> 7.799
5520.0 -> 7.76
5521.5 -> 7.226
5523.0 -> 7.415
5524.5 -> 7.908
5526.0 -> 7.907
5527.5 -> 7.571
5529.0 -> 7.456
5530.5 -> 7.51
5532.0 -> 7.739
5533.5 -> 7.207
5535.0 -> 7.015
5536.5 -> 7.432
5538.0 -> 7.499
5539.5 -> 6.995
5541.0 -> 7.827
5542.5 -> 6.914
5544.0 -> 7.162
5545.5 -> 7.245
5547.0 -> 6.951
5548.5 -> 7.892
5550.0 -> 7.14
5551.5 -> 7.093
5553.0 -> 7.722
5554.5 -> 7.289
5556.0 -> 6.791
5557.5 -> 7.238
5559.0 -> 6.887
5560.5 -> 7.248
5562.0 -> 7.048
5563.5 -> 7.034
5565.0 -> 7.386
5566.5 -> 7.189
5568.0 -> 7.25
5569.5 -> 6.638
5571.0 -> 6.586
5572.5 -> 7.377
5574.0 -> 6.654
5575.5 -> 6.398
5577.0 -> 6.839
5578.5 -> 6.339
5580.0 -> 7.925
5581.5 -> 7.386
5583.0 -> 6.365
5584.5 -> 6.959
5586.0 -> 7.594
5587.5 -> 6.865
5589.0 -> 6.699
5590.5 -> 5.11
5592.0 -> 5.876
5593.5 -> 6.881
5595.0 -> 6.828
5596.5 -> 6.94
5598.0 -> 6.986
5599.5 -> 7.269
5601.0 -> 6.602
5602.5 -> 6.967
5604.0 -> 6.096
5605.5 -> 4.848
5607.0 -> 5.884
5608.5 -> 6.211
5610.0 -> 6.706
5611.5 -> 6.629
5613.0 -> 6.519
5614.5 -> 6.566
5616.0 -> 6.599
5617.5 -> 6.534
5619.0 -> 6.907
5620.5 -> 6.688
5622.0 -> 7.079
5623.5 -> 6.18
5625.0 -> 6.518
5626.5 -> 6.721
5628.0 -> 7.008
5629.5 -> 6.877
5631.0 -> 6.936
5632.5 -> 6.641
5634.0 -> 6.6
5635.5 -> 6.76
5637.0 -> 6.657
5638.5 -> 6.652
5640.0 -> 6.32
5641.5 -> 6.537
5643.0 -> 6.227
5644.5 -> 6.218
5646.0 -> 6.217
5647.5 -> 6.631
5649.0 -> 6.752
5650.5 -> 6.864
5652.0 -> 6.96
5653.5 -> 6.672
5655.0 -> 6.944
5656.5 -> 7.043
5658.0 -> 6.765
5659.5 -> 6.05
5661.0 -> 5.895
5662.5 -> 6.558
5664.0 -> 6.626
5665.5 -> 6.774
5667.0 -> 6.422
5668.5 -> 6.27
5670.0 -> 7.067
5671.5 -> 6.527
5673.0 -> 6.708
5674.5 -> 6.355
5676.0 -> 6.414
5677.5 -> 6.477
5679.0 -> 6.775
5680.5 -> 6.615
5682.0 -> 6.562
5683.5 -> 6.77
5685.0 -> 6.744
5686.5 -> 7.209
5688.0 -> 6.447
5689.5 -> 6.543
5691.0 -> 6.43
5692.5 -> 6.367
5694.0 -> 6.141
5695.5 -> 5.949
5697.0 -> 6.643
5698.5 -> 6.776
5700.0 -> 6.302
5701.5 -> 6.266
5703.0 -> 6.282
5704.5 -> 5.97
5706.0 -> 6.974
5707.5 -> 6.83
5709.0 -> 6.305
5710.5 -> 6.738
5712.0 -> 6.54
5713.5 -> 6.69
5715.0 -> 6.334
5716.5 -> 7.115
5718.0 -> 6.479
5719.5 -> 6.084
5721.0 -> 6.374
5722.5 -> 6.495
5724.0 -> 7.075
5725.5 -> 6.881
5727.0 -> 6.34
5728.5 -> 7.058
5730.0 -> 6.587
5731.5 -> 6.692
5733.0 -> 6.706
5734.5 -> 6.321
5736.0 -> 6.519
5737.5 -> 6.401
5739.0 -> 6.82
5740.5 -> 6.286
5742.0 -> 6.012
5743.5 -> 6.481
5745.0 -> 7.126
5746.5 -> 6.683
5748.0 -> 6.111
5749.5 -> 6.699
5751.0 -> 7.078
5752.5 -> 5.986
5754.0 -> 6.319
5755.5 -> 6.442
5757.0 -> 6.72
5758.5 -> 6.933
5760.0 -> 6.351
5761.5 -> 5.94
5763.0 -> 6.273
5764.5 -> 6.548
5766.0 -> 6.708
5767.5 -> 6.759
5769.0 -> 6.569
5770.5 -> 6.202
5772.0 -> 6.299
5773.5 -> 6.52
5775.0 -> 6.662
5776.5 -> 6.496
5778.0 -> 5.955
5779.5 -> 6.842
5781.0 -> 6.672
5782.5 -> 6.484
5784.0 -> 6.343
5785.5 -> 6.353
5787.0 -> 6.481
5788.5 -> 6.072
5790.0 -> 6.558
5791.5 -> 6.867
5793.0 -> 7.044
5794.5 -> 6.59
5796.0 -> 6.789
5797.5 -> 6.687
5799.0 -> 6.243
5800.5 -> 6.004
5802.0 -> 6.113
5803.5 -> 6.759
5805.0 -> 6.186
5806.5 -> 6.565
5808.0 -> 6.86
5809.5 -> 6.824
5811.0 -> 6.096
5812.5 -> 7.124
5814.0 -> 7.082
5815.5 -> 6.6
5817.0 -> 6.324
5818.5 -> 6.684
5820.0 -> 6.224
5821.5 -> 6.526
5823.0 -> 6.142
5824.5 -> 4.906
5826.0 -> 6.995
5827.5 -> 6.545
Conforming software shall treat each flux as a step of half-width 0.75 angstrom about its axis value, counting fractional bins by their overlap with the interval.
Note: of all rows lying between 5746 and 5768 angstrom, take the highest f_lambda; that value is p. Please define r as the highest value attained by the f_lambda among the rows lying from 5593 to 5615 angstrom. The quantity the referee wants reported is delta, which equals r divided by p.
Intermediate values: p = 7.078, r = 7.269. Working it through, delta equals 1.0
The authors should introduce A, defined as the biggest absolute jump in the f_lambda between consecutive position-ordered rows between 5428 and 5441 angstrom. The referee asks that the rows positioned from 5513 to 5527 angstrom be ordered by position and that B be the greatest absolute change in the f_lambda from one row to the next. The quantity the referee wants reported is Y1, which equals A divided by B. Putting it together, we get 1.3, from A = 0.67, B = 0.53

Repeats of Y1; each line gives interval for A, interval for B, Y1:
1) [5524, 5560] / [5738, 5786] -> 0.9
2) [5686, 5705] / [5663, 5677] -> 1.0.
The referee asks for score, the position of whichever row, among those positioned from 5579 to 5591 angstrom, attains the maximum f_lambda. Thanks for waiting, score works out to 5580.0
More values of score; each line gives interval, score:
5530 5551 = 5548.5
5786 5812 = 5793.0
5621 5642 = 5622.0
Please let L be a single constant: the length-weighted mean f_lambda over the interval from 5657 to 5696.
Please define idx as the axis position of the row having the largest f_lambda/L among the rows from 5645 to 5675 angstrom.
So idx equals 5670.0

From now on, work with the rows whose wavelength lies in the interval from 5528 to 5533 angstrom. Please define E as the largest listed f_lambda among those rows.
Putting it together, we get 7.739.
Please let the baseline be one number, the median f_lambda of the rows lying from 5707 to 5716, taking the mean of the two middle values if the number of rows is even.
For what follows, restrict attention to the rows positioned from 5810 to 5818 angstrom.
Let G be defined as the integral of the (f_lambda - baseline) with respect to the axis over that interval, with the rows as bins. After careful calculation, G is 0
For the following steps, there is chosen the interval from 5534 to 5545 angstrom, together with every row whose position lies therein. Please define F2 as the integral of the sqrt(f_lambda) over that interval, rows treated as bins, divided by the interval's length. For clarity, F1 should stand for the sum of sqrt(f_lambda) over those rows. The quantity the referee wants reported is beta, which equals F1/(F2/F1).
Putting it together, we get 132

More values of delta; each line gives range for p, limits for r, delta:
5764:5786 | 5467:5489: 1.4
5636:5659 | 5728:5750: 1.0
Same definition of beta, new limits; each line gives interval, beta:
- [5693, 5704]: 123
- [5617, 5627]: 126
